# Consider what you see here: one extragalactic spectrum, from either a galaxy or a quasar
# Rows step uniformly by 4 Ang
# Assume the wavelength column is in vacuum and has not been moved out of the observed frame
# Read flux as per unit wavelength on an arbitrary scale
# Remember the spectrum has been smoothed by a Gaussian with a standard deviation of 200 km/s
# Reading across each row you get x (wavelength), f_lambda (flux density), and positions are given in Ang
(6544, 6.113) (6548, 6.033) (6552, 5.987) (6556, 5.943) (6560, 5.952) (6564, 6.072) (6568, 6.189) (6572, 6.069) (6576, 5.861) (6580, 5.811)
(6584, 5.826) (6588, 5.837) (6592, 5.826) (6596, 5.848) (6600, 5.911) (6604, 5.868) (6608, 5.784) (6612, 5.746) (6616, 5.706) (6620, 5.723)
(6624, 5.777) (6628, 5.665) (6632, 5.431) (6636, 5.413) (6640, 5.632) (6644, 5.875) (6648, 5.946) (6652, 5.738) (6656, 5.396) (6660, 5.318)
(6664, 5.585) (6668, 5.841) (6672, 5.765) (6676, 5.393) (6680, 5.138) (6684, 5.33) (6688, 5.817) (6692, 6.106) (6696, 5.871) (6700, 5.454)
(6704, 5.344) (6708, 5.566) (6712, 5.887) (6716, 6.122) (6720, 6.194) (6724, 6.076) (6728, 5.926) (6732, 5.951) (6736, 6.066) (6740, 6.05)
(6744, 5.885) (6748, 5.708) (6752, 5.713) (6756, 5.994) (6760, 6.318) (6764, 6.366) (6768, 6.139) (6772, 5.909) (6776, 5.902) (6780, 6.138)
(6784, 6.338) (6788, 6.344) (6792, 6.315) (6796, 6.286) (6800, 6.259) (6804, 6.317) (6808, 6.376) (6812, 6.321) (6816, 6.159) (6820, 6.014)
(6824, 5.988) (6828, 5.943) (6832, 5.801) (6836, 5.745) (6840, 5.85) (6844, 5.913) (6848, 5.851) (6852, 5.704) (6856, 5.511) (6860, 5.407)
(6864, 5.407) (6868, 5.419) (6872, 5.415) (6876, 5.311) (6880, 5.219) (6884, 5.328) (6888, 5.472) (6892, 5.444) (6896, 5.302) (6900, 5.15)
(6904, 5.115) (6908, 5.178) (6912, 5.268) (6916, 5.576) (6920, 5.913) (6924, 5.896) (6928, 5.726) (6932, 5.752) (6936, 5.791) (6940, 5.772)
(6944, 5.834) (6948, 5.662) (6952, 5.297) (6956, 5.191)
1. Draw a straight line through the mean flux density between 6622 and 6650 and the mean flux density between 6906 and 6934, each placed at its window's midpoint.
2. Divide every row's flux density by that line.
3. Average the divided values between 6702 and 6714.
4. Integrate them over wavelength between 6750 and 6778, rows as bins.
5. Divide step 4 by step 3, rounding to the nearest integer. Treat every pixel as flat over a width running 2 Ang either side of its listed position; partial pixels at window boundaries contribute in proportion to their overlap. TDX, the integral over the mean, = 30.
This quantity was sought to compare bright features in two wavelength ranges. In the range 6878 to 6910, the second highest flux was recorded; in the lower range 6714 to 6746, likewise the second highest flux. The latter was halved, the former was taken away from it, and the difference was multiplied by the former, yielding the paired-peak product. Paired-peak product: -13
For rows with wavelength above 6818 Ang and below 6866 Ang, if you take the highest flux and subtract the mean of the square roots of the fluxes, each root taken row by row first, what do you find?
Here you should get 3.61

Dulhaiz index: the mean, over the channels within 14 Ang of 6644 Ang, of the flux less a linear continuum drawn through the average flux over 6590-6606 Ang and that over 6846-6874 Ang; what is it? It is -0.2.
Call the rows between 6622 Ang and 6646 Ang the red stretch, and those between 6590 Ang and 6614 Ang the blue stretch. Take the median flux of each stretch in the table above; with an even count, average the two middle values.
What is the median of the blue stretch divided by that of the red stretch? 1.03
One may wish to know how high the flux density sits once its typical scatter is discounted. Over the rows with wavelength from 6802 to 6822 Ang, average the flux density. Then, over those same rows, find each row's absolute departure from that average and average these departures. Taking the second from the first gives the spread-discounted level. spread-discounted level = 6.12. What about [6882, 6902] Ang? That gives 5.24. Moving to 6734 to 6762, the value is 5.80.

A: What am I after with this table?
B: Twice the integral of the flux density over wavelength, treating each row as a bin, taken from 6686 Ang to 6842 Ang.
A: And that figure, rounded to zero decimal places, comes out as 1876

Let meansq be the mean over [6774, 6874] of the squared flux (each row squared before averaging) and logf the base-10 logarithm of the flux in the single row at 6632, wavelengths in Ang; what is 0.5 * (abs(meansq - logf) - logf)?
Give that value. 17.0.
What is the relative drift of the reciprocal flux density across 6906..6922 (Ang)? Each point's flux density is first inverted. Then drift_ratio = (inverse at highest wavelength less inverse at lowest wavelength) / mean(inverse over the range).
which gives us -0.13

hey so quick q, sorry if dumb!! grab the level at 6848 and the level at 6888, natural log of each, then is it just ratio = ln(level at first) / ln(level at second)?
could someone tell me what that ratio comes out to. 1.04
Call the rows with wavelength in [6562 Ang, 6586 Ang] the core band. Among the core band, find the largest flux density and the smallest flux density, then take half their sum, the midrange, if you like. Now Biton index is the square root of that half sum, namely 2.45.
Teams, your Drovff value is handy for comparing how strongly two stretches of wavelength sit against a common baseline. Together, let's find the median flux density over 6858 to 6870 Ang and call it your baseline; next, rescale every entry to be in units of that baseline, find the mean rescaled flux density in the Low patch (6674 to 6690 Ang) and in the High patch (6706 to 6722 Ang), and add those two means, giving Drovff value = 2.101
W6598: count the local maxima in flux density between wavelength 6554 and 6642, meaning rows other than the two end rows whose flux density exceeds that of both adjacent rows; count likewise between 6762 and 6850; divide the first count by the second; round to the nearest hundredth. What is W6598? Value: 1.33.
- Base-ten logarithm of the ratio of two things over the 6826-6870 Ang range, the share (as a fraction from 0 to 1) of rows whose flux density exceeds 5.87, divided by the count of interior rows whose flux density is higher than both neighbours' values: -0.74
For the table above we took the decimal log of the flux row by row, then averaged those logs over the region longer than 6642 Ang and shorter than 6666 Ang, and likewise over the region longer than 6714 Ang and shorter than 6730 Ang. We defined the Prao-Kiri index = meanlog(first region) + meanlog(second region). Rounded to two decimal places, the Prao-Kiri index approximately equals 1.53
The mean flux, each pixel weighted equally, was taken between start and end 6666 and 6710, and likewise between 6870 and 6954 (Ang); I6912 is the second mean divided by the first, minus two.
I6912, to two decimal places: -1.02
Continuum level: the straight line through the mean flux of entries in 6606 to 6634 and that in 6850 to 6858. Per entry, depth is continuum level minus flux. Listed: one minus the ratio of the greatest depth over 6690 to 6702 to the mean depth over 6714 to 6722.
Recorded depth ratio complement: 1.4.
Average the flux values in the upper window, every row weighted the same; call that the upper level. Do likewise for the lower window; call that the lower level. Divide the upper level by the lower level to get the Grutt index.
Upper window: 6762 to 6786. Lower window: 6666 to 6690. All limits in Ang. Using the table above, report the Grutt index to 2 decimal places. 1.11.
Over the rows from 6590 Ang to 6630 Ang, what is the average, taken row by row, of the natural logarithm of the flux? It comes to 1.76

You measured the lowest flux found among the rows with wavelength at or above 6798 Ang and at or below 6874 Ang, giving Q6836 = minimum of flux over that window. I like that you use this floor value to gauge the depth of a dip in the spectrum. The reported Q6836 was 5.407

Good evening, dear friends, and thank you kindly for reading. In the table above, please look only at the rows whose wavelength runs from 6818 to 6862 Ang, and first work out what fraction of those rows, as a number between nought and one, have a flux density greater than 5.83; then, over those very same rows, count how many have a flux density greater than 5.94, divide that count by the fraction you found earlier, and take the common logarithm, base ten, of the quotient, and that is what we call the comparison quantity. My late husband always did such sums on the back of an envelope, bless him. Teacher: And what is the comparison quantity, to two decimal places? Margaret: 0.74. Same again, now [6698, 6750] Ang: 0.94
